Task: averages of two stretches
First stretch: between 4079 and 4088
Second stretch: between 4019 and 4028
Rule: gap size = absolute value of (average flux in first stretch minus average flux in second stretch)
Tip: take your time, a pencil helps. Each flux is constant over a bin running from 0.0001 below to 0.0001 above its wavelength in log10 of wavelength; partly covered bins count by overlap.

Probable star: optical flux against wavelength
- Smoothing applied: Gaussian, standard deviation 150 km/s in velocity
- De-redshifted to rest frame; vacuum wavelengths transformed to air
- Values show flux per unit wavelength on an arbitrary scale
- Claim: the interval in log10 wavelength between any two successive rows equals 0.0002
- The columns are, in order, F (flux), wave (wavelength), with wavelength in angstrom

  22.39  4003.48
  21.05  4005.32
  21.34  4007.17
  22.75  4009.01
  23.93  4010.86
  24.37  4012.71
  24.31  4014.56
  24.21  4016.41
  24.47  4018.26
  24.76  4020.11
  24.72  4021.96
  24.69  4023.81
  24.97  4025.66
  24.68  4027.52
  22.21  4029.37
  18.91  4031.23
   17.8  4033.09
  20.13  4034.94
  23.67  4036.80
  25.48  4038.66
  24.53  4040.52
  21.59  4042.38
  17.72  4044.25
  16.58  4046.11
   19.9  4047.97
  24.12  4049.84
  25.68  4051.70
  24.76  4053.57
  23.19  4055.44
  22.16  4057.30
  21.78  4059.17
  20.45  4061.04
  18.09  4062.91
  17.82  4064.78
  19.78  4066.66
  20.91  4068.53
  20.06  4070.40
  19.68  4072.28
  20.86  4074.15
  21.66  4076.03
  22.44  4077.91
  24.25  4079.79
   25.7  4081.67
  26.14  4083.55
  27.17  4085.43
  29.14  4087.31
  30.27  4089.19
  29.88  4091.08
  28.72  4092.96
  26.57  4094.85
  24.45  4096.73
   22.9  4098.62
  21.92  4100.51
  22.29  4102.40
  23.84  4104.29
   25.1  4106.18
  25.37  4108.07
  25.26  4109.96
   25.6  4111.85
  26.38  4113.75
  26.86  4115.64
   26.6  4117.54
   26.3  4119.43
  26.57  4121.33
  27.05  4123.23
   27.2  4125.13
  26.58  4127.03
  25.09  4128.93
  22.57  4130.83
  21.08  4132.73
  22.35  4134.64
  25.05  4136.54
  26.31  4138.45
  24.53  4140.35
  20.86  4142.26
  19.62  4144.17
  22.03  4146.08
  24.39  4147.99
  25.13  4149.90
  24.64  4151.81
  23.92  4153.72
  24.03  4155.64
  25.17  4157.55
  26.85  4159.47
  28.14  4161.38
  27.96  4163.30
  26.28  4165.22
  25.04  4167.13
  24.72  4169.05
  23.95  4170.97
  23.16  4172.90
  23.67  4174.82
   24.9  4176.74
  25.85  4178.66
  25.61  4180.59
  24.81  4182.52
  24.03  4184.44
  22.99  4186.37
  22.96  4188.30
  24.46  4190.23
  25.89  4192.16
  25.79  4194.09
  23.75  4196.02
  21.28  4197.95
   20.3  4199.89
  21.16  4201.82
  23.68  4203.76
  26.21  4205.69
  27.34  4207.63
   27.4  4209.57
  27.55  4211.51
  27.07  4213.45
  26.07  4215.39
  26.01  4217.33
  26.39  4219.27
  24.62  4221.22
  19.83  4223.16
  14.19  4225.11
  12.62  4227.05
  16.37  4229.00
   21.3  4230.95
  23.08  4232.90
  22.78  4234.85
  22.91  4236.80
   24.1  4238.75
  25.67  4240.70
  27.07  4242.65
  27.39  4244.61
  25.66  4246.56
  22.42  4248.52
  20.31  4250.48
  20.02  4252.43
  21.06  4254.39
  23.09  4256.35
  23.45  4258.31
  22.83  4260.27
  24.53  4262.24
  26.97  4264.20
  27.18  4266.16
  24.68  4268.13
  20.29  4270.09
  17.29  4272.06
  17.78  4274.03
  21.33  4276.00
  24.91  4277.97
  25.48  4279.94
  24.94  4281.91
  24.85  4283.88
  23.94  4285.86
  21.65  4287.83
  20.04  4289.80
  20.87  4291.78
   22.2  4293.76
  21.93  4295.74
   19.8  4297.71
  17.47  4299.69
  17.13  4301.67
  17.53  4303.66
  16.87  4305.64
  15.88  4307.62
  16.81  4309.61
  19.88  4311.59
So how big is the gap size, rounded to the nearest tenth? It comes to 1.7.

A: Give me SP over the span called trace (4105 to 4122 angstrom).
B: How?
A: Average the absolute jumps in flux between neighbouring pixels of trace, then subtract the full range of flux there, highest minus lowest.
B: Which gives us -1.4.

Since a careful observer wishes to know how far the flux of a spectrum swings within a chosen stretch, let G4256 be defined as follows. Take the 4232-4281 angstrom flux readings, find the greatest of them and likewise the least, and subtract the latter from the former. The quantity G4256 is 10.1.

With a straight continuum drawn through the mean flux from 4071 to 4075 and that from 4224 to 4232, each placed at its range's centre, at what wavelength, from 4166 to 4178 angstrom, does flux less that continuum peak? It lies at 4176.74 angstrom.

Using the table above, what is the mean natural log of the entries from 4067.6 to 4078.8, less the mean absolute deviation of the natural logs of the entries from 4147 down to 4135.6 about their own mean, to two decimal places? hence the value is 2.94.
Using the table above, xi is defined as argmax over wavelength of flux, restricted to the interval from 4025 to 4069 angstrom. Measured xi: 4051.70 angstrom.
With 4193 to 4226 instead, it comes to 4211.51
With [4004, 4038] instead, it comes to 4025.66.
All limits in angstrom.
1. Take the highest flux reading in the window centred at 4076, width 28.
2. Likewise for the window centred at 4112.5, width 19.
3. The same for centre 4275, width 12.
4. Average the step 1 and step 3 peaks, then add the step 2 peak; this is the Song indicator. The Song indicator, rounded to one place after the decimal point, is 54.7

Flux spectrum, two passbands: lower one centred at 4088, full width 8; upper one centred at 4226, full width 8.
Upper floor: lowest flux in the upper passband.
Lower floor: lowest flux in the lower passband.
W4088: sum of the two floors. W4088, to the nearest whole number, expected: 40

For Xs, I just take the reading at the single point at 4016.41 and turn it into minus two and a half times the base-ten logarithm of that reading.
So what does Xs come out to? -3.46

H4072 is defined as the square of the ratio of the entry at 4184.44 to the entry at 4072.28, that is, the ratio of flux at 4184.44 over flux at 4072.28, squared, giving 1.49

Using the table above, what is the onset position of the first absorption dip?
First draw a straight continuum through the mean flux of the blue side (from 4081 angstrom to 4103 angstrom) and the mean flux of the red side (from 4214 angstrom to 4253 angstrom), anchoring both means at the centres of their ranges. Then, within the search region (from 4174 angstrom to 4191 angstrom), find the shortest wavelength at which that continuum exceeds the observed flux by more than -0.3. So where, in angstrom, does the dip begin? 4174.82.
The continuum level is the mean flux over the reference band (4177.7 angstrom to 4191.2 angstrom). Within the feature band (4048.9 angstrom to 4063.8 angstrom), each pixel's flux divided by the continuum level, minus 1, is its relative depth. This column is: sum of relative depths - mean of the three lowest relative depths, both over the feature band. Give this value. -0.43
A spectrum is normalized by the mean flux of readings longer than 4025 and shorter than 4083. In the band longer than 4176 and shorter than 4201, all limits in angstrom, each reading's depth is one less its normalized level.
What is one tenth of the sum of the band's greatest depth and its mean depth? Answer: 0.00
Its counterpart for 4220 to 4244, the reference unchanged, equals 0.04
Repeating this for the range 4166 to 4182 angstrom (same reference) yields -0.02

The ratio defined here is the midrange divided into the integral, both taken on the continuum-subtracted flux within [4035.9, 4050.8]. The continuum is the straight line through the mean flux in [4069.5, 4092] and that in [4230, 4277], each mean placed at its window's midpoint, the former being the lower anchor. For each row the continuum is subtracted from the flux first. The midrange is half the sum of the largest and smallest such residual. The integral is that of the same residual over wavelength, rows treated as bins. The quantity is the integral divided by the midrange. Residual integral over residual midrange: 12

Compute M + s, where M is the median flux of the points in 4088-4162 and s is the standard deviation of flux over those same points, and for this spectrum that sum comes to 27.5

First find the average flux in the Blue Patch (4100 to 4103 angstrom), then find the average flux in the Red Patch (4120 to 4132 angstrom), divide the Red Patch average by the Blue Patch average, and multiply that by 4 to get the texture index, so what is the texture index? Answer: 4.7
